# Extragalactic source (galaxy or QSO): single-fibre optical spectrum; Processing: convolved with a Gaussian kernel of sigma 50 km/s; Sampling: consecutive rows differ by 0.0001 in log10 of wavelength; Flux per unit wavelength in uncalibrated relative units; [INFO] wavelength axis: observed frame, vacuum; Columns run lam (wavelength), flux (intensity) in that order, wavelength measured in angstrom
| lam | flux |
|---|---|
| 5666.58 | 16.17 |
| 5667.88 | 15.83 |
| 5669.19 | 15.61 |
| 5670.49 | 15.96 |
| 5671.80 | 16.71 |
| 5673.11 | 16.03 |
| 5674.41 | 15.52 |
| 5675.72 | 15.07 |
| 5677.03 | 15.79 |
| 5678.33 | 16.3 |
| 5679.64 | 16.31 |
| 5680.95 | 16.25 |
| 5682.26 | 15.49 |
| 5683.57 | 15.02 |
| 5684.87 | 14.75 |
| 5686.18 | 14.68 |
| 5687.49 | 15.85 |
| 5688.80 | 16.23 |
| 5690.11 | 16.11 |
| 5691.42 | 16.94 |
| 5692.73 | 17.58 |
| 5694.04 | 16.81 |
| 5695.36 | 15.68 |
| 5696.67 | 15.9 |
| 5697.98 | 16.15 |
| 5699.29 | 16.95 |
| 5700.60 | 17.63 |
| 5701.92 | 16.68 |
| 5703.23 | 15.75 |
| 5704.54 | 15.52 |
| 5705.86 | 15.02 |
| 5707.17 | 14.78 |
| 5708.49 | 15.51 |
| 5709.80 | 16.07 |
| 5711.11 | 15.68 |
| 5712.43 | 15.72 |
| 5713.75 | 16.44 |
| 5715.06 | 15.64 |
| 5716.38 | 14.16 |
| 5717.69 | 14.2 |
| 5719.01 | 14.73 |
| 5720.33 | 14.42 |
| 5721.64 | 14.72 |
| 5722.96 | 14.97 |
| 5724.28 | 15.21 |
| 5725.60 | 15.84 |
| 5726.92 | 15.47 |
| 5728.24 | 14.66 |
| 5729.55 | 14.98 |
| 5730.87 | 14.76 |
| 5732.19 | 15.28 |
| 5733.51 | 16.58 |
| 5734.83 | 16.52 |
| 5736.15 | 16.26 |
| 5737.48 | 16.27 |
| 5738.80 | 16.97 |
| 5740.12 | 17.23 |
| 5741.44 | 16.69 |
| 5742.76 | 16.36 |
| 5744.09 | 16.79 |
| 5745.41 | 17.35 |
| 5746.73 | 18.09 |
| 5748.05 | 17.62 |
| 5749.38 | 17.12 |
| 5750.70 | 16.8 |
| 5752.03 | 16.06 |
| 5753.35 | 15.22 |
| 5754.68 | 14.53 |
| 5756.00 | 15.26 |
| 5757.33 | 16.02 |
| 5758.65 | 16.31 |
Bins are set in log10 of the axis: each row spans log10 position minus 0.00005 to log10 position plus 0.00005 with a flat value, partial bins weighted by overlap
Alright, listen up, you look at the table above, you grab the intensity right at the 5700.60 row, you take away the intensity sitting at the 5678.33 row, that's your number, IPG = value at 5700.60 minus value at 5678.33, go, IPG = 1.3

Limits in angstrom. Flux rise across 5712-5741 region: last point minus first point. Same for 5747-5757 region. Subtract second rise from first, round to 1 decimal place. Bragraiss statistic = 3.9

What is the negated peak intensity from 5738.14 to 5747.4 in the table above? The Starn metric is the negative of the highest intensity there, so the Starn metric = -18.1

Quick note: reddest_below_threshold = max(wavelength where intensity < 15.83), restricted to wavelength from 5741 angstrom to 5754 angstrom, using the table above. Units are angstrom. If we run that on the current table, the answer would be 5753.35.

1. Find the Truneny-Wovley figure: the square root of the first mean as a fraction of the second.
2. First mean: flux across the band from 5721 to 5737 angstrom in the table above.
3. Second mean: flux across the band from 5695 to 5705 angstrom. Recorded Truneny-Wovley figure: 0.97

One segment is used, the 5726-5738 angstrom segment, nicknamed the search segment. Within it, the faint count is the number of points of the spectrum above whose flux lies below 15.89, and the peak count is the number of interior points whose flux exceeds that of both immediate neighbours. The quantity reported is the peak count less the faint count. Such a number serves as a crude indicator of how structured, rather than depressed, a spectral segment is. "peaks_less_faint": -3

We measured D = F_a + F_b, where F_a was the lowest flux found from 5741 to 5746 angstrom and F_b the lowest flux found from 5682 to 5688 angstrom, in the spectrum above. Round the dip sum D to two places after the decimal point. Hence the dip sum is 31.04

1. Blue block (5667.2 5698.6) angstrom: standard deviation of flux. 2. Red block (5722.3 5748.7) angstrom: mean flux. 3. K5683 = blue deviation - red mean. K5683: -15.5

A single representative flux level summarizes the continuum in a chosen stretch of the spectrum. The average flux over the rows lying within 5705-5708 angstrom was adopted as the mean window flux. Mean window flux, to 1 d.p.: 14.9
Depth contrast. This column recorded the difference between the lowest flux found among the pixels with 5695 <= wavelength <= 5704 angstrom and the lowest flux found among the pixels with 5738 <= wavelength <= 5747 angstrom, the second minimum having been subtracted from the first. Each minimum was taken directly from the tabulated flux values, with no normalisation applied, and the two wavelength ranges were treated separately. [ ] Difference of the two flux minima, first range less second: -0.7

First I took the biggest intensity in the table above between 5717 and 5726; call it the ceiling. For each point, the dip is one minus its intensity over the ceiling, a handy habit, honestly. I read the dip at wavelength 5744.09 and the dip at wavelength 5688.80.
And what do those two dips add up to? -0.085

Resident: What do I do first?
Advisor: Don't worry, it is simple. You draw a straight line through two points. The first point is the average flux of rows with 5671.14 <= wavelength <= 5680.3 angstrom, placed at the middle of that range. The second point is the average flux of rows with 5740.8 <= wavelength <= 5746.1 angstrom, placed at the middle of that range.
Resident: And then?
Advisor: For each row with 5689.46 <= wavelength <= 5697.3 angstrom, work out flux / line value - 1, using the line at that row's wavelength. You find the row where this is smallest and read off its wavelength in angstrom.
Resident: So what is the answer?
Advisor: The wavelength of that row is 5695.36 angstrom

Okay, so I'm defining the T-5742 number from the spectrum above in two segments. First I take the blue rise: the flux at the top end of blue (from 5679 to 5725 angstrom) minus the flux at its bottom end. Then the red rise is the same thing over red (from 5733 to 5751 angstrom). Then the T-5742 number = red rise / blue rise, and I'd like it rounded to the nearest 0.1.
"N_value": -0.2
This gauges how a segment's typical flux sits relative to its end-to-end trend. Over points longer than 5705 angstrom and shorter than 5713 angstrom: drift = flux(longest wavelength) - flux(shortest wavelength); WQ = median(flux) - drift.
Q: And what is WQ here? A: 14.9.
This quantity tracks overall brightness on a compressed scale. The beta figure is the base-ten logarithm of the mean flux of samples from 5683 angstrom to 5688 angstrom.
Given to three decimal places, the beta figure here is 1.178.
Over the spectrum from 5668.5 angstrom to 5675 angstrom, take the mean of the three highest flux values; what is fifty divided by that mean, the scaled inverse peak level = 3.08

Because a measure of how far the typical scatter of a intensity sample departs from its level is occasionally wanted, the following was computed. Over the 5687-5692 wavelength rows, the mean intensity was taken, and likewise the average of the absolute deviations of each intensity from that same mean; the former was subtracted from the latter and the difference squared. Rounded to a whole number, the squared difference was 255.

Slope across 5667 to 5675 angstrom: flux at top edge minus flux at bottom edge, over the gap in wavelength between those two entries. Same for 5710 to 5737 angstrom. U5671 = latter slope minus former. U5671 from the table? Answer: 0.07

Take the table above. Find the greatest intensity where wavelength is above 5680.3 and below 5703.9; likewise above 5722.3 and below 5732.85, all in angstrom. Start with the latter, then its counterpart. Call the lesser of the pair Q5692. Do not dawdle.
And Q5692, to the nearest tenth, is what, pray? 15.8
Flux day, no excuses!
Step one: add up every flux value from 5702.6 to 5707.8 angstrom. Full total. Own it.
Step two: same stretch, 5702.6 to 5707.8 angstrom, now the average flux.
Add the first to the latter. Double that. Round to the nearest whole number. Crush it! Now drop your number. 153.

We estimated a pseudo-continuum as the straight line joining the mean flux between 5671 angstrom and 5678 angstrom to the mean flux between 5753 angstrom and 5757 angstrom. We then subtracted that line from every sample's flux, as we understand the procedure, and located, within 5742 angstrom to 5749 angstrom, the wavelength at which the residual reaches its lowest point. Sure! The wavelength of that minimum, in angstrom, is 5742.76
